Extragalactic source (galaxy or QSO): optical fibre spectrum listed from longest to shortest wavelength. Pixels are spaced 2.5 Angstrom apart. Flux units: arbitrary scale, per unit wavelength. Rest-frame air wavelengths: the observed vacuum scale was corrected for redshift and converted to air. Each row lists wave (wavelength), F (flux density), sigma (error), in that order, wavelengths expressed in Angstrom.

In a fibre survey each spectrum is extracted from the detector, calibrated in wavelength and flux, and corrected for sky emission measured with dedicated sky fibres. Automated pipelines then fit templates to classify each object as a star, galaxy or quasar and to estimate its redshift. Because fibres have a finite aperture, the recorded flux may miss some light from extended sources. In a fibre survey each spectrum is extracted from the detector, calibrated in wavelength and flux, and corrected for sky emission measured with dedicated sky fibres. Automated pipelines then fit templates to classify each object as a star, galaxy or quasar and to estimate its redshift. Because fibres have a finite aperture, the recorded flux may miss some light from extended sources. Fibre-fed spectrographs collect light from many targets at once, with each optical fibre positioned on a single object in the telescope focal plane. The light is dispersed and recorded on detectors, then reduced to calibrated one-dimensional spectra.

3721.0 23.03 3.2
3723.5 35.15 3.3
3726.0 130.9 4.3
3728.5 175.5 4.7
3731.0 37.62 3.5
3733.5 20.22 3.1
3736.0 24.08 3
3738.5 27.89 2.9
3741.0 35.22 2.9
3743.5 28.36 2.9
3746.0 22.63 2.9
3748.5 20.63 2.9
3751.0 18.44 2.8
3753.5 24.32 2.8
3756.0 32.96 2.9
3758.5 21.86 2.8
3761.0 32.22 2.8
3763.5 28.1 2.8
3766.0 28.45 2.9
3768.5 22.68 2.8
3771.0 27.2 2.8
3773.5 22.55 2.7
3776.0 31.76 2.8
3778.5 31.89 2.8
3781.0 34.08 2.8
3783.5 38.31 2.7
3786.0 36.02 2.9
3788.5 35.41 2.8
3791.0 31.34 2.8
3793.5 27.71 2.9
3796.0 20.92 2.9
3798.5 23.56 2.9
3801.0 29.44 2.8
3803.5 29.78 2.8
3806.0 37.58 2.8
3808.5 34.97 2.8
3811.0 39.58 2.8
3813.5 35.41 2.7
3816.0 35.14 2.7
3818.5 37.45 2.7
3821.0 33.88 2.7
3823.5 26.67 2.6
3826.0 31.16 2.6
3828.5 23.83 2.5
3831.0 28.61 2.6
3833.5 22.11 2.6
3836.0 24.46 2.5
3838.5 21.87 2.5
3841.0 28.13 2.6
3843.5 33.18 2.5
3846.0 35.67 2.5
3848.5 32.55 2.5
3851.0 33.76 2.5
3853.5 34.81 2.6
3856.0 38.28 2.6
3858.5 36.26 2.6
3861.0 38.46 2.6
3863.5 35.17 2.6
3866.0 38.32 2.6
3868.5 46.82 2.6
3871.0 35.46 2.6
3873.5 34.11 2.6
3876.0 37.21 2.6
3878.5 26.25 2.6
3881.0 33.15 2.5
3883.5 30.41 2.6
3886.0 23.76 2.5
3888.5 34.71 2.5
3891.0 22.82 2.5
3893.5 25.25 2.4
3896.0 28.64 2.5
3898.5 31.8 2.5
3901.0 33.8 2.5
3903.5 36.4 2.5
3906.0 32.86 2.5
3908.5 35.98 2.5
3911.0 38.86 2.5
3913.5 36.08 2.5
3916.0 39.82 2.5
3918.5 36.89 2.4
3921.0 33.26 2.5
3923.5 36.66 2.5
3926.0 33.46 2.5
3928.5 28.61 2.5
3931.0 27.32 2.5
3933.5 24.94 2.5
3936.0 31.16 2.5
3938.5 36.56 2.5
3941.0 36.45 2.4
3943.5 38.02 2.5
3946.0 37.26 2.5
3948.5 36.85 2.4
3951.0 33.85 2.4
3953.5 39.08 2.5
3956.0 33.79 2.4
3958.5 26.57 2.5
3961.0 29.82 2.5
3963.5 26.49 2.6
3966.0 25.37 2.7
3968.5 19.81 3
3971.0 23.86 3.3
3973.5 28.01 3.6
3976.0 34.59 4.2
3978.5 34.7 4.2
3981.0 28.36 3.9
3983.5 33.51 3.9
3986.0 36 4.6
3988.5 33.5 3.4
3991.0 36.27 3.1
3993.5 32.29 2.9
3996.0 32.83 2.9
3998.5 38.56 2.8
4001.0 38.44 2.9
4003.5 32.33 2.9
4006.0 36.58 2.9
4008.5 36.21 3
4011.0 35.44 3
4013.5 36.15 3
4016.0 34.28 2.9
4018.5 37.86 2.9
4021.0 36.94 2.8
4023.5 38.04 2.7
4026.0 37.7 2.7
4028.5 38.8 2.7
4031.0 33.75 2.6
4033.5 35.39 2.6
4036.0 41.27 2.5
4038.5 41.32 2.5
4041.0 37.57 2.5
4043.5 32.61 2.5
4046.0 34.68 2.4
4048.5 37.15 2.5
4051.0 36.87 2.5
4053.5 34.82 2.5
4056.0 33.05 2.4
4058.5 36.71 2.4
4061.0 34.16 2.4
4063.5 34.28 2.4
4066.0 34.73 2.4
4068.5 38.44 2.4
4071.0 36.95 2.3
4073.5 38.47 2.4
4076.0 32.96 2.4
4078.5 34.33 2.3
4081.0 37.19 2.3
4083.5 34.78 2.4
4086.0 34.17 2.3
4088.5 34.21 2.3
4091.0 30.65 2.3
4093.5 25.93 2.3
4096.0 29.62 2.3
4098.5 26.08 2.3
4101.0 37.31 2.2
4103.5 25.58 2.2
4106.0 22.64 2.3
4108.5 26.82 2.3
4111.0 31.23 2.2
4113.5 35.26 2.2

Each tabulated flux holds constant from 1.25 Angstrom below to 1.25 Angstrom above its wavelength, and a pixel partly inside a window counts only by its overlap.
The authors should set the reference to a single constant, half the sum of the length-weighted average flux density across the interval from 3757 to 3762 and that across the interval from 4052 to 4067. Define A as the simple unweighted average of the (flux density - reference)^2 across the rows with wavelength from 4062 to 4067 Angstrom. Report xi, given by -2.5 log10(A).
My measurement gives -2.8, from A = 13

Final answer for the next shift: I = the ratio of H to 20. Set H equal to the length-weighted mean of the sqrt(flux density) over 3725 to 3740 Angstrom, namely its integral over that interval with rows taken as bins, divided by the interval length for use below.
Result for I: 0.375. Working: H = 7.5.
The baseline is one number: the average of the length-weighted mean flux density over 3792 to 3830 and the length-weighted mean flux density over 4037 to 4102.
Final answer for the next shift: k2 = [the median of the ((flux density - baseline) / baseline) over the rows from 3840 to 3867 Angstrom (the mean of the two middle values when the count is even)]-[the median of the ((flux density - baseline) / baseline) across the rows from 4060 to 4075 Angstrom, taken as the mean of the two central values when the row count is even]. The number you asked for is -0.02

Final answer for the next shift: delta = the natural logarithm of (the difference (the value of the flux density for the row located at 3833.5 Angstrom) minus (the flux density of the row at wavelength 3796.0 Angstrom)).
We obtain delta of 0.2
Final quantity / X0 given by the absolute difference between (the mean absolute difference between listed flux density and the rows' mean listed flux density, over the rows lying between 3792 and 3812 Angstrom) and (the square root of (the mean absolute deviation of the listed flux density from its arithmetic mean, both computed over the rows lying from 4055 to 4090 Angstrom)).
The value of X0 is 3.9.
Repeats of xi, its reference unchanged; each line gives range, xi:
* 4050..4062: -3.3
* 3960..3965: -2.5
